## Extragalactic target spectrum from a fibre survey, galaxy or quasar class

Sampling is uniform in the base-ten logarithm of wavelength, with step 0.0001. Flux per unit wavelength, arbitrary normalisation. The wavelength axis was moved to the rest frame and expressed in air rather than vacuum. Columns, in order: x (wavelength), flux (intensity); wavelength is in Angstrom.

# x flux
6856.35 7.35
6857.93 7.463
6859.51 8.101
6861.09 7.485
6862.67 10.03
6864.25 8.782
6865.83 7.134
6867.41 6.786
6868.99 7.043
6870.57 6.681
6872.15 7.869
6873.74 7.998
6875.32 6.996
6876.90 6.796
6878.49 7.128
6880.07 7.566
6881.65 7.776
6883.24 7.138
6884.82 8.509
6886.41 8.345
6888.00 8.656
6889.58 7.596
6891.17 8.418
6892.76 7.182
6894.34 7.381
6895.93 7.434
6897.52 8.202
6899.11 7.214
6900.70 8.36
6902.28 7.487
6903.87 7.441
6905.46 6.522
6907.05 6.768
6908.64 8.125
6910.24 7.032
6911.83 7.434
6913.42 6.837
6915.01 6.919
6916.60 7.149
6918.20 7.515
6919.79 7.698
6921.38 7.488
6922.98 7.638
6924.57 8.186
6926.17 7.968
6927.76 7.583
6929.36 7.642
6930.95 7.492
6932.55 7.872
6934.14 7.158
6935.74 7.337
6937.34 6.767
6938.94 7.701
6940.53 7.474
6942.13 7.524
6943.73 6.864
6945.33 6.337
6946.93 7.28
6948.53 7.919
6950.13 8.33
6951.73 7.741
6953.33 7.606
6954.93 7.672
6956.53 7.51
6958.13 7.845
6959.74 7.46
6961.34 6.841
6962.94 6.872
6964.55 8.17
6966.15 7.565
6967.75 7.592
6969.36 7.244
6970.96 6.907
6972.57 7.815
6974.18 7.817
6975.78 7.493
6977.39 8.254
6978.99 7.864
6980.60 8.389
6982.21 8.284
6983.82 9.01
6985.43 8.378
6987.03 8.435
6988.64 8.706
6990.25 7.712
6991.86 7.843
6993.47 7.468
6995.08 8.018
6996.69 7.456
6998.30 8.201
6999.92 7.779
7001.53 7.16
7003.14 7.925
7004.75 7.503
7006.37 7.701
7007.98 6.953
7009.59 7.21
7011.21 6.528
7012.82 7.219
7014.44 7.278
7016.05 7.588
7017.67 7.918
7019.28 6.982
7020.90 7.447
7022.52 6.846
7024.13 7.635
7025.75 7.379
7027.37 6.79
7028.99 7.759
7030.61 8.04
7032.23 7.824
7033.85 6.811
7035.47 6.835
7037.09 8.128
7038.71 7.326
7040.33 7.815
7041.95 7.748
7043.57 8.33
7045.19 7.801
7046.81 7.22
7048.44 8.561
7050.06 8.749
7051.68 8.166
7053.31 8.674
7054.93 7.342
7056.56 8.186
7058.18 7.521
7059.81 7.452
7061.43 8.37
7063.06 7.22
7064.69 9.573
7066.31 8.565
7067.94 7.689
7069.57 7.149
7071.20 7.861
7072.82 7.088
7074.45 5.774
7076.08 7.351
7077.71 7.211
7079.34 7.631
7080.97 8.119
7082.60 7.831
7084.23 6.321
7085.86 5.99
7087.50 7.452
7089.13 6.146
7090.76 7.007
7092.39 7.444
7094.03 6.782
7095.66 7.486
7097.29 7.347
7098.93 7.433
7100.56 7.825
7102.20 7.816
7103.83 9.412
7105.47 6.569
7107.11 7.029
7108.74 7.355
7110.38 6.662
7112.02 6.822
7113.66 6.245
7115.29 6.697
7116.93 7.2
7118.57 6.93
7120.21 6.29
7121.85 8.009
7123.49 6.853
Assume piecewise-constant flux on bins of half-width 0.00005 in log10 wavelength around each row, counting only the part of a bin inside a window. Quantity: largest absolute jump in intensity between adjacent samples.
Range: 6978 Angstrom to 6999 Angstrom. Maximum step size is 0.994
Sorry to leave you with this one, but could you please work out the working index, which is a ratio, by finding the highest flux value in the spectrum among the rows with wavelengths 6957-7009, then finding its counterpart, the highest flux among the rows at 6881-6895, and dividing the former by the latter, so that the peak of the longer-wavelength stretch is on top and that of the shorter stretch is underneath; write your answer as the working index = 1.041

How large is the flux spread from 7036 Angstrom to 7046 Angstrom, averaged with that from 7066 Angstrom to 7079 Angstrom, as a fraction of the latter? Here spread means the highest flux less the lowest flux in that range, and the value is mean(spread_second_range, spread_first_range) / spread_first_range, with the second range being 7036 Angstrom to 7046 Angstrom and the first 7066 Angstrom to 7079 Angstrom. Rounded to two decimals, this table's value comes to 0.68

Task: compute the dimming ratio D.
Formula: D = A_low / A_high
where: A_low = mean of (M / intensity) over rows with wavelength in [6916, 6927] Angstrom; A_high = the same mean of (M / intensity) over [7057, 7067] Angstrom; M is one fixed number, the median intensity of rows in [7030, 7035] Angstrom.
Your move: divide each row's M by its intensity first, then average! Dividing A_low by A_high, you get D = 1.05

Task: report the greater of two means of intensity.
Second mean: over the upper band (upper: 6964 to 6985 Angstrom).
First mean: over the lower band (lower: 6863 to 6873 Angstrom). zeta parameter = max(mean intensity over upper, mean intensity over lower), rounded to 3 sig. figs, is 7.88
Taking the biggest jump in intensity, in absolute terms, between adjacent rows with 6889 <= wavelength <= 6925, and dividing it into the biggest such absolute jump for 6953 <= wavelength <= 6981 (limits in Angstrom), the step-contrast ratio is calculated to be 1.0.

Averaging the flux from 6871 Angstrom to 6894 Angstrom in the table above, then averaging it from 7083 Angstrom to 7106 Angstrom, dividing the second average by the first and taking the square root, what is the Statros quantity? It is 0.97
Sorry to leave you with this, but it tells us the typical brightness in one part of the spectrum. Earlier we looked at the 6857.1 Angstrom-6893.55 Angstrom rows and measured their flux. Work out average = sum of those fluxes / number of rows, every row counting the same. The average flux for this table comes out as 7.72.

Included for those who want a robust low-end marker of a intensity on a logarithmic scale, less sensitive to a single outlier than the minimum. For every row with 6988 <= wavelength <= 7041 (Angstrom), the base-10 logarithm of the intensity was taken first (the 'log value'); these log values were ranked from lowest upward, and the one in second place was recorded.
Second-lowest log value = 0.832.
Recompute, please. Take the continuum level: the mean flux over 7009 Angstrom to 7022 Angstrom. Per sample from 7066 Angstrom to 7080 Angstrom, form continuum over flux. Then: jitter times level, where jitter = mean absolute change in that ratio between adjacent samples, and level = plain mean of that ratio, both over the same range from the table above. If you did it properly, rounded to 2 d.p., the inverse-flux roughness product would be 0.12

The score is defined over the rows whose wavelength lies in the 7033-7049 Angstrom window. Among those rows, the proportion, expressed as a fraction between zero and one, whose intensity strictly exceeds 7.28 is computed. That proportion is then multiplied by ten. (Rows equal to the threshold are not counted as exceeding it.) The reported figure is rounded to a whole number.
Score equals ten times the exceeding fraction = 7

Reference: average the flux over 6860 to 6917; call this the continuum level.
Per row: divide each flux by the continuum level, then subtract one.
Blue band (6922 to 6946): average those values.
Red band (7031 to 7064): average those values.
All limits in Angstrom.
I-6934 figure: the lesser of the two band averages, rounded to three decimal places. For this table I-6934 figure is -0.017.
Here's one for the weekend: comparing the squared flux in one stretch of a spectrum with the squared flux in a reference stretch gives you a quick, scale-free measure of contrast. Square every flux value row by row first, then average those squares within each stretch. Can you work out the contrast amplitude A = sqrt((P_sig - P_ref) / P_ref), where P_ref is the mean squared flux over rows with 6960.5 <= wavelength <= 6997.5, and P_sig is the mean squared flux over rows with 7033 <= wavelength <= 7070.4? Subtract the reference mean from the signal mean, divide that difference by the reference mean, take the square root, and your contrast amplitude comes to 0.12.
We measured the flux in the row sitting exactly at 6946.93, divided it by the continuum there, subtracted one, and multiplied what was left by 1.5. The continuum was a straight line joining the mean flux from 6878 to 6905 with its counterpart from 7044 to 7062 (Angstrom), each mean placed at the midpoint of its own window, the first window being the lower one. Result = -0.11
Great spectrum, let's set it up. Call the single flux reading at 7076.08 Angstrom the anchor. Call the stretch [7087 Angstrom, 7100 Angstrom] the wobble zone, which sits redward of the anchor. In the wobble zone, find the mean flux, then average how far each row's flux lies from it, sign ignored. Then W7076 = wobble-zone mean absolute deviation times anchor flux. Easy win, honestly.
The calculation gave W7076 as 2.7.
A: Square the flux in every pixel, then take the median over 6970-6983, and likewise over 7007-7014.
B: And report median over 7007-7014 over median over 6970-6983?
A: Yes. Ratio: 0.82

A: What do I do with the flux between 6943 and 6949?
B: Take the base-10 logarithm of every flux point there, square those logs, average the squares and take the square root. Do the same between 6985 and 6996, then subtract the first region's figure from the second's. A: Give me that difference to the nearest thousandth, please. 0.057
